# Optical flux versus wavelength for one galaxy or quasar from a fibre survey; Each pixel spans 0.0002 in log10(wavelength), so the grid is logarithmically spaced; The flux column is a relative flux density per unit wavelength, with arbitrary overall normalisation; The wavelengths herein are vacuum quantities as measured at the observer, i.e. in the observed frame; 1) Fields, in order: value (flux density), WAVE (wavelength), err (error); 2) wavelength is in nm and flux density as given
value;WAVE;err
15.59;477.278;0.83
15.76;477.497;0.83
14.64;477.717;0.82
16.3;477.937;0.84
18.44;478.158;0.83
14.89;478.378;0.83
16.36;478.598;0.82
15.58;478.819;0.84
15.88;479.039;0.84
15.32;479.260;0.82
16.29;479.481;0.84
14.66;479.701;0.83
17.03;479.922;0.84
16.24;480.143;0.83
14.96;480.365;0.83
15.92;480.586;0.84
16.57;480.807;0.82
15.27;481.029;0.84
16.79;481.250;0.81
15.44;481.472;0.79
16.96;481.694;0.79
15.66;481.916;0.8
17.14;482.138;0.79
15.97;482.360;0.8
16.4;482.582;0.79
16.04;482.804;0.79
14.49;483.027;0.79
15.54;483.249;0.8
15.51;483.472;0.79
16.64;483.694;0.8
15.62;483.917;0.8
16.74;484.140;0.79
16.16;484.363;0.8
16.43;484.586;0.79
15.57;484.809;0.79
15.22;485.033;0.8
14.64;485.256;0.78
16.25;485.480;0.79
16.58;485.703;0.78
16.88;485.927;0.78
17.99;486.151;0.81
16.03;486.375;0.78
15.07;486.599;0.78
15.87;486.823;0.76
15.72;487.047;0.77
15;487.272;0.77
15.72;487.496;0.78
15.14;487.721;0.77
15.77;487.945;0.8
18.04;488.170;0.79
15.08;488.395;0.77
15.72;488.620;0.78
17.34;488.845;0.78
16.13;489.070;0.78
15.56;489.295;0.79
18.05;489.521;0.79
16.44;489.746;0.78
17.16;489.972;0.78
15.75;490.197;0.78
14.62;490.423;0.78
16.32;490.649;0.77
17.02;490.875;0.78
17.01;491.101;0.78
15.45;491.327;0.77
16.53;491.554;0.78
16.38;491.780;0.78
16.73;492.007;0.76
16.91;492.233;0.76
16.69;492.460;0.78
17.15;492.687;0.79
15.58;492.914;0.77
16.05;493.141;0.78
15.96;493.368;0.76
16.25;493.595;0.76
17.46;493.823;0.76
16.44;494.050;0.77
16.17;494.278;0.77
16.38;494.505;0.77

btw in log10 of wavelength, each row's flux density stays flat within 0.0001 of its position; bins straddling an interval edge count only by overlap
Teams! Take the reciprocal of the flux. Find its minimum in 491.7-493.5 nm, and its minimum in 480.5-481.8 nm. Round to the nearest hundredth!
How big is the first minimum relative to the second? 0.99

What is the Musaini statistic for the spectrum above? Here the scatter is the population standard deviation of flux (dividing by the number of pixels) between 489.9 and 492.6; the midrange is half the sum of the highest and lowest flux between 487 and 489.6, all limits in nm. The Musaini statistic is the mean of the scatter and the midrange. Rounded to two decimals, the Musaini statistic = 8.62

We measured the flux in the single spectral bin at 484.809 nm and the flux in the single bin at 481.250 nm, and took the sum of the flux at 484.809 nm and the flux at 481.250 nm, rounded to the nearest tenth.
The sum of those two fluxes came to 32.4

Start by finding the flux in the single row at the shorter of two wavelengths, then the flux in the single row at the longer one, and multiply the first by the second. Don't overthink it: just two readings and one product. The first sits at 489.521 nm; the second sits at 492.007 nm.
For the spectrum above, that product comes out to 302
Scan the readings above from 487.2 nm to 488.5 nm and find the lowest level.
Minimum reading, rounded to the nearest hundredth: 15.00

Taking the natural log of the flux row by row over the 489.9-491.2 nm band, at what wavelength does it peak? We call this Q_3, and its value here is 489.972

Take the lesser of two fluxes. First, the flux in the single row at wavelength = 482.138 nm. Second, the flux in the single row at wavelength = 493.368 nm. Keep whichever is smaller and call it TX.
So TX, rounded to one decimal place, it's 16.0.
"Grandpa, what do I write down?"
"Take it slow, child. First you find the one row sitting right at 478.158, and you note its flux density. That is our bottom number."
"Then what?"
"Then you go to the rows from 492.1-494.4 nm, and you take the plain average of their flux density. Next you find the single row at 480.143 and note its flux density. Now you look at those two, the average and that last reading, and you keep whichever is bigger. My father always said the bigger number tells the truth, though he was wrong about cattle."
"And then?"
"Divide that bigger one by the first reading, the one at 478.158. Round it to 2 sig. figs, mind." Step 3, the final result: 0.89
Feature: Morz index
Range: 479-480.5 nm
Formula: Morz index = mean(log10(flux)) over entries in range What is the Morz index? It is 1.20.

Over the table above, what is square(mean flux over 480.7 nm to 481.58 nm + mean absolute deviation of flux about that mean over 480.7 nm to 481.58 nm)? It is 278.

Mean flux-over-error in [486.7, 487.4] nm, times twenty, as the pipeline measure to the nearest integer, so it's 405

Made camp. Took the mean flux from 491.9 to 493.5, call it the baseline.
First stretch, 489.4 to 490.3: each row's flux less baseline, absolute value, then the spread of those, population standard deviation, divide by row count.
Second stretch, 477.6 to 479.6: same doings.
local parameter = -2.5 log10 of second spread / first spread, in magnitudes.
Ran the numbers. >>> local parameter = -0.22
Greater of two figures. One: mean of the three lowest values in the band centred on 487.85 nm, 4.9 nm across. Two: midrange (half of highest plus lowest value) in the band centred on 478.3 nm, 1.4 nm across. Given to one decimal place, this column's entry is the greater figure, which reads 16.5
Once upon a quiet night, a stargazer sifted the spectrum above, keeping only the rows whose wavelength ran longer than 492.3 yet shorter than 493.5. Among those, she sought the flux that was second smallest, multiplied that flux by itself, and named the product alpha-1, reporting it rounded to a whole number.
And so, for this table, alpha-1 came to 255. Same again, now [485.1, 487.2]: 227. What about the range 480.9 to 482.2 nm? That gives 238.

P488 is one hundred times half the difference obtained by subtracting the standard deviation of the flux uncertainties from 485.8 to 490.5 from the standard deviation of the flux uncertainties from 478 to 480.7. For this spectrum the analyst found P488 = -0.2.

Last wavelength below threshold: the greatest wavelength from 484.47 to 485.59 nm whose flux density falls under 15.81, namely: 485.256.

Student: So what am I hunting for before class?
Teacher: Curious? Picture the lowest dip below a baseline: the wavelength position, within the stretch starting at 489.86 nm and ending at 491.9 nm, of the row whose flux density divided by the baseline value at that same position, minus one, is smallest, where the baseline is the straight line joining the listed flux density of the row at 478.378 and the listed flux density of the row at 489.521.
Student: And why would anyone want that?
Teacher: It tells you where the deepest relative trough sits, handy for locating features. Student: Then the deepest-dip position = 490.423 nm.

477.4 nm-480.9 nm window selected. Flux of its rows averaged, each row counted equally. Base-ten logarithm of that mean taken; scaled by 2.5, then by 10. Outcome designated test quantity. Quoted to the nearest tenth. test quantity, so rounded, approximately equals 30.1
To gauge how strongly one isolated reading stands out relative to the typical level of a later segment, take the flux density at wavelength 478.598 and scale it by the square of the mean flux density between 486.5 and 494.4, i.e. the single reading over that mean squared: 0.062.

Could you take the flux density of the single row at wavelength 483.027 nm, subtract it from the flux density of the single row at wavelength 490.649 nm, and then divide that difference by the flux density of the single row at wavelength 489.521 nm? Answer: 0.10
